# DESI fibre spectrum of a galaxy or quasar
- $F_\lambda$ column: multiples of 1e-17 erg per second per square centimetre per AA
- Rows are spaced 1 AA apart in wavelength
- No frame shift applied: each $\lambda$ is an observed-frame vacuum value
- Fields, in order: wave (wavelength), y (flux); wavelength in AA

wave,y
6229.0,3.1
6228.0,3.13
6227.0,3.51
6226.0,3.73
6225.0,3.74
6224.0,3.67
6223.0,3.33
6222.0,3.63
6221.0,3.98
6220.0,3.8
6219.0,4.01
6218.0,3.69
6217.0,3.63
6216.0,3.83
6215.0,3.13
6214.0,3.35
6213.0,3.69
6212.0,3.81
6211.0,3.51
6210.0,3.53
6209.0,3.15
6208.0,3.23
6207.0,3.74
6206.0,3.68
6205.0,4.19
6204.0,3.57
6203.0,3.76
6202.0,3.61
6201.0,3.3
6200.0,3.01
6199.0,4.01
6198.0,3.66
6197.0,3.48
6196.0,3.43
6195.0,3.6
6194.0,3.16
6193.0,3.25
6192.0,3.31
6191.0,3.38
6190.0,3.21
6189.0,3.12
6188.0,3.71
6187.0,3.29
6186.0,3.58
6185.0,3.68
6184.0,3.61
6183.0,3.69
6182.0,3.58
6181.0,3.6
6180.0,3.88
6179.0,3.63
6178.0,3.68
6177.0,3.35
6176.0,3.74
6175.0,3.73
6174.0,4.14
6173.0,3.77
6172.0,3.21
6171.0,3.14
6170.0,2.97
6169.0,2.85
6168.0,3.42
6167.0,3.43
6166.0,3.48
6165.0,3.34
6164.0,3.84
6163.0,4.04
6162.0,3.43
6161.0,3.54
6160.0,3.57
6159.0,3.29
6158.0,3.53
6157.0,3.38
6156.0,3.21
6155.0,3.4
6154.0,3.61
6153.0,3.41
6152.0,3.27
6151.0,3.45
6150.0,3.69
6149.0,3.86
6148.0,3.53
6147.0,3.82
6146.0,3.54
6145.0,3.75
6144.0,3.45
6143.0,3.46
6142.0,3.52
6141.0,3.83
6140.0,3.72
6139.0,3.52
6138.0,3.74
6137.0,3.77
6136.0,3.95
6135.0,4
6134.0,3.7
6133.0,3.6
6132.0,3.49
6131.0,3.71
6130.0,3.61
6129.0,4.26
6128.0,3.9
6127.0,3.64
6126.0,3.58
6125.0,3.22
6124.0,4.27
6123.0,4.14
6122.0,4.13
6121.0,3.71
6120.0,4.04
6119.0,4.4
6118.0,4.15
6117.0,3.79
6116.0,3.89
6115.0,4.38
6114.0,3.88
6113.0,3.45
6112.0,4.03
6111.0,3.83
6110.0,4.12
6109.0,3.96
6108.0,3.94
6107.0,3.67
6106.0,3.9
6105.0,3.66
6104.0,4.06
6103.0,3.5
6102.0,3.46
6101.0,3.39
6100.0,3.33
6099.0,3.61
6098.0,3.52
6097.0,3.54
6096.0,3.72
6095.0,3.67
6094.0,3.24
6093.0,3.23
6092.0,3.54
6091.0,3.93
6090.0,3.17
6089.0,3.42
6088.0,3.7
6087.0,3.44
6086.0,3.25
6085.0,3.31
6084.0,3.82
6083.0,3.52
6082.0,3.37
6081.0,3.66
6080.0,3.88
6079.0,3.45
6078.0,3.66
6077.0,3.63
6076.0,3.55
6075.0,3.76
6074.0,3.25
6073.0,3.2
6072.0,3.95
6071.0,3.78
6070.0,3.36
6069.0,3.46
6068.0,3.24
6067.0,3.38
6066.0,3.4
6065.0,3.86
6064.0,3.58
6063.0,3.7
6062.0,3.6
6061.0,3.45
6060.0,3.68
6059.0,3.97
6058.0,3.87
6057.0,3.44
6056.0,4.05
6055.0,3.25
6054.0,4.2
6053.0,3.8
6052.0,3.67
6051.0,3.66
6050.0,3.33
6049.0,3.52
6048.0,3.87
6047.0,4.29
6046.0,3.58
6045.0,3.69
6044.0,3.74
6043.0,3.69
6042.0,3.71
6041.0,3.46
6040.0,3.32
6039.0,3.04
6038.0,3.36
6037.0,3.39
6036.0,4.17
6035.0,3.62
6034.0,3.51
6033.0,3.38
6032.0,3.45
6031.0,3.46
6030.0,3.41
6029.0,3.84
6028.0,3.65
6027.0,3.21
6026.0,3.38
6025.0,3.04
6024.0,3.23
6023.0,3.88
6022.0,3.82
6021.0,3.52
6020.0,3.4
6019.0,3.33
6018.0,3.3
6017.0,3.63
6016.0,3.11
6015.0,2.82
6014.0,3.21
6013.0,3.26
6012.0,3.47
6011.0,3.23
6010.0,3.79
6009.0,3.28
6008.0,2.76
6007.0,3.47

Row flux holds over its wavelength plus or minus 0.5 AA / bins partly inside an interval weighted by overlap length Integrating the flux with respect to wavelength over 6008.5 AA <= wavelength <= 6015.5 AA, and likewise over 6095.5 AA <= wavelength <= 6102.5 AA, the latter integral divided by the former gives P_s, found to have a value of 1.07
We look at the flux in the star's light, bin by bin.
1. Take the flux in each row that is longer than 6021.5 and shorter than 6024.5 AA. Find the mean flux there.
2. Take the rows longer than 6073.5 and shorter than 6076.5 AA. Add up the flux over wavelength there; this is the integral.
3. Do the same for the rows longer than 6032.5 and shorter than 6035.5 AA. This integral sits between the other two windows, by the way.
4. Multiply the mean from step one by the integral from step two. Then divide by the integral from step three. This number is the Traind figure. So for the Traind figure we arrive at 3.7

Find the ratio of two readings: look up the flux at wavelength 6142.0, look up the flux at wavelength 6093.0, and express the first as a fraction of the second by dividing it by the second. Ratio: 1.090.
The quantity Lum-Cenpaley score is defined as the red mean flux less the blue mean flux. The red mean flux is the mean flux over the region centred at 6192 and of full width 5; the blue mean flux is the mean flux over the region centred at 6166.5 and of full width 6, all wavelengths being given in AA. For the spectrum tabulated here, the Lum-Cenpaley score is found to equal -0.13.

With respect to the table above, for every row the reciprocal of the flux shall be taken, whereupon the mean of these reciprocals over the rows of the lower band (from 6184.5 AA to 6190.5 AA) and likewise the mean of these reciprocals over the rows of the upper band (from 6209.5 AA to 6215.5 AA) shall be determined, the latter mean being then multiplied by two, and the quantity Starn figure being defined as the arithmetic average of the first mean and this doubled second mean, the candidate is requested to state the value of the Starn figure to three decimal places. 0.433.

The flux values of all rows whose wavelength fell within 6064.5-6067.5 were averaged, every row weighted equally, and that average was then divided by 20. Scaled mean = 0.177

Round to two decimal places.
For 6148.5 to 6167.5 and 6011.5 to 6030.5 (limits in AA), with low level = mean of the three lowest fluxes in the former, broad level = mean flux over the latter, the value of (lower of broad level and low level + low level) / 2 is 3.26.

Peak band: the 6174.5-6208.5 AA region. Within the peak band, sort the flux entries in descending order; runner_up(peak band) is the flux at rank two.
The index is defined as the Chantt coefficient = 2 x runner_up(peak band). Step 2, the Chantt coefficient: 8.02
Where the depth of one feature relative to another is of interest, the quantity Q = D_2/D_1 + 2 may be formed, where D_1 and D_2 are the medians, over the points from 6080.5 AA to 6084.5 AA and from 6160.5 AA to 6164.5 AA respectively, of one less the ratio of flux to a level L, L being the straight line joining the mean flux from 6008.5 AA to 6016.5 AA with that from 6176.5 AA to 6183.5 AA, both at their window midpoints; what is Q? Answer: 2.5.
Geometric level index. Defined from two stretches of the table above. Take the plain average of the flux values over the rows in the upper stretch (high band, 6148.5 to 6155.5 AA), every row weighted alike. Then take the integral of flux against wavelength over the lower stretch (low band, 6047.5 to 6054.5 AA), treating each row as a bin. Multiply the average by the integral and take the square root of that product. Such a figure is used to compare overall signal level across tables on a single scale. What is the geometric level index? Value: 9.6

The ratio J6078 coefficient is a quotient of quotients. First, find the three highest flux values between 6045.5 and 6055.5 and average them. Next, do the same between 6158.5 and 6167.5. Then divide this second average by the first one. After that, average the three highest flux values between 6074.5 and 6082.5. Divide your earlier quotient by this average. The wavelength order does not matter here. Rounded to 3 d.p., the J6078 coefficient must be 0.246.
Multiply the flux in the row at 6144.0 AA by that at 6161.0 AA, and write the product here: 12.2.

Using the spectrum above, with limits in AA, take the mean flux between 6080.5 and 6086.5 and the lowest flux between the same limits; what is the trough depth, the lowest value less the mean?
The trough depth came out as -0.24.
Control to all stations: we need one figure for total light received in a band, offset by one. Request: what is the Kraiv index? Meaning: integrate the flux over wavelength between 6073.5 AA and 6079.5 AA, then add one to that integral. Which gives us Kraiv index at 22.3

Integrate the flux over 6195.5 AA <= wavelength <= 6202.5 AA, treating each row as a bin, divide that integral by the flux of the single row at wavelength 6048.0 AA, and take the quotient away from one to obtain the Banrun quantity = -5.3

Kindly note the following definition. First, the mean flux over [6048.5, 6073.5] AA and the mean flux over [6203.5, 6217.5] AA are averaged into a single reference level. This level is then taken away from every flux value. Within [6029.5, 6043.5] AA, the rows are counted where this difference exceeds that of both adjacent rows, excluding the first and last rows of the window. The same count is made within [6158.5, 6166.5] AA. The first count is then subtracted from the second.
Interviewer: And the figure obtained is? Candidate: -1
